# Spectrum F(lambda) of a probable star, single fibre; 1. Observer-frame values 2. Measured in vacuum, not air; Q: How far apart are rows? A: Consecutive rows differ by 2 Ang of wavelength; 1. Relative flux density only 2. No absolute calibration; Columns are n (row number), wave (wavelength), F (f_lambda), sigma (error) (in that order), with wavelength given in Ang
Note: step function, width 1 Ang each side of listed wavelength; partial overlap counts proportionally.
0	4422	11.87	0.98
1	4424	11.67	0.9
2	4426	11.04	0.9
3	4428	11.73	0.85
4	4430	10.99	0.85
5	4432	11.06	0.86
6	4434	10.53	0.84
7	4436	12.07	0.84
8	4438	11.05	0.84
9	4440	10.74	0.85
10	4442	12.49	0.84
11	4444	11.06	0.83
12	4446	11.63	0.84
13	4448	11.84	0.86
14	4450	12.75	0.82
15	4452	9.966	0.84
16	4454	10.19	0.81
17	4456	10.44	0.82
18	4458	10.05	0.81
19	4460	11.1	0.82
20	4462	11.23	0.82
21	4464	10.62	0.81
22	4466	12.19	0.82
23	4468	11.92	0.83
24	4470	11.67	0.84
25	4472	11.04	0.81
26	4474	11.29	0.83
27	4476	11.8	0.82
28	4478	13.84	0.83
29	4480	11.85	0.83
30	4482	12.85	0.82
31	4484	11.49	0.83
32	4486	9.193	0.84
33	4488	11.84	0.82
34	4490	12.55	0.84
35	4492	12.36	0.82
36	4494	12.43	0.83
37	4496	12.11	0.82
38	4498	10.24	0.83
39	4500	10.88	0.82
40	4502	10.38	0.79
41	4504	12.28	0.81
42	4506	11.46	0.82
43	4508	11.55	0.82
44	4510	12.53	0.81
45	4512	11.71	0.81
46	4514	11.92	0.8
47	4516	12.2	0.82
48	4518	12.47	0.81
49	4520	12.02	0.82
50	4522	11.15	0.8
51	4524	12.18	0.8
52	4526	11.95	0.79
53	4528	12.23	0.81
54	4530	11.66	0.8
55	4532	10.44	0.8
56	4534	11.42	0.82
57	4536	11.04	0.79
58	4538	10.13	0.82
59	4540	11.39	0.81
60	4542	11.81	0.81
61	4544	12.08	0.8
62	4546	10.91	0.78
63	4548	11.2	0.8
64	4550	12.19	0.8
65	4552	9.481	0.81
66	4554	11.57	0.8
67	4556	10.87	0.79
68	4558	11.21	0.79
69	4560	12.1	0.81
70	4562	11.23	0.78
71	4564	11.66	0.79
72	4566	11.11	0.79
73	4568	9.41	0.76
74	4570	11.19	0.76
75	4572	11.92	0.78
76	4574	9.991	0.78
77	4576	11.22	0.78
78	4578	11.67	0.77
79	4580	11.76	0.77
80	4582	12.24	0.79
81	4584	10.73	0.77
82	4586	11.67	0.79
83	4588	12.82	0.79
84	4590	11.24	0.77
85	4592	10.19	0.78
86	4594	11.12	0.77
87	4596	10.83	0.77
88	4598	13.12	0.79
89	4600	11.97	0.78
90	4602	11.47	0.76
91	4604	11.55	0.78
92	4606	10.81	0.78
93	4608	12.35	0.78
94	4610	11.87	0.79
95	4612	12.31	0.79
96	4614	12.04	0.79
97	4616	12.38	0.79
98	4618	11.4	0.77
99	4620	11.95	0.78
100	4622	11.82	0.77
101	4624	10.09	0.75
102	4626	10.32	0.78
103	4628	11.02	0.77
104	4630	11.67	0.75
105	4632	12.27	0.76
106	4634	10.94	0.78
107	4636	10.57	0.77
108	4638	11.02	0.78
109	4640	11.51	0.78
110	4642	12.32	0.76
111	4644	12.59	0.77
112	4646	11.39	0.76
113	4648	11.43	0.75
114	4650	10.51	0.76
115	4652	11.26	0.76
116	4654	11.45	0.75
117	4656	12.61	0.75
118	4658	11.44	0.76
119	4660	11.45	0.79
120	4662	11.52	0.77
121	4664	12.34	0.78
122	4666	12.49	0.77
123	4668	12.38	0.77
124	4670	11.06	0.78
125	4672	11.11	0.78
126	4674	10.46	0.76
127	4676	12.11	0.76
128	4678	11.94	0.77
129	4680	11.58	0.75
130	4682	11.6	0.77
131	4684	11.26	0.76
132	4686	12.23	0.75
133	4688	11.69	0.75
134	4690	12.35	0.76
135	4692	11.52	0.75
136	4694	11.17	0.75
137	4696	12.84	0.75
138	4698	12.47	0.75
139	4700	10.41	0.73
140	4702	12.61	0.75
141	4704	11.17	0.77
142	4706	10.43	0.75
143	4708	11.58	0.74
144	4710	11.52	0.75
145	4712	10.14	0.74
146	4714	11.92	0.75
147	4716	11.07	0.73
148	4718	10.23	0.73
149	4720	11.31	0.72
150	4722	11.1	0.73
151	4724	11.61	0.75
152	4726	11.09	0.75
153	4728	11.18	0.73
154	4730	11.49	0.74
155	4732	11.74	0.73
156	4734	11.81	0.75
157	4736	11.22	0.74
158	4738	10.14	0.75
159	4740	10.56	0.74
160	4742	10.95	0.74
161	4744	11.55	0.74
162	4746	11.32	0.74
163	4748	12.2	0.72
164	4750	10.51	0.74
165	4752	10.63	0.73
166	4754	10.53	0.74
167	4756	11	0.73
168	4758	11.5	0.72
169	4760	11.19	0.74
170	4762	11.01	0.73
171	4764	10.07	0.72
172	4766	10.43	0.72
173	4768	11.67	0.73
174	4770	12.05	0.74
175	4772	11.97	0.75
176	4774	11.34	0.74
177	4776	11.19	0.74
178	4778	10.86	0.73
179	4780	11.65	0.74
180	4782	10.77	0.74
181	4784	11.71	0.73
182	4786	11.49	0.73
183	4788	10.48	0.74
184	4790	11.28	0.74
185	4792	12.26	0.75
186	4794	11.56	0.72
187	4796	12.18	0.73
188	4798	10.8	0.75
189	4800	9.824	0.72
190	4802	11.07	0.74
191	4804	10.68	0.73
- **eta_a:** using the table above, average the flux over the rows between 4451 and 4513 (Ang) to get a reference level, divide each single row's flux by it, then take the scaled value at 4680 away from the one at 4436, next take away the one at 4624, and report -0.84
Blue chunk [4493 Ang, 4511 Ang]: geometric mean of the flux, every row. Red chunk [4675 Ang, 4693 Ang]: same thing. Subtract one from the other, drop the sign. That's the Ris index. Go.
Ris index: 0.29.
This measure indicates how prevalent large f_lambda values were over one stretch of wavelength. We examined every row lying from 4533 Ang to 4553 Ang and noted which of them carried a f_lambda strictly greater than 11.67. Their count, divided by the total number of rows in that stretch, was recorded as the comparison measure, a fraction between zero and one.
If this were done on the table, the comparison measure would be 0.30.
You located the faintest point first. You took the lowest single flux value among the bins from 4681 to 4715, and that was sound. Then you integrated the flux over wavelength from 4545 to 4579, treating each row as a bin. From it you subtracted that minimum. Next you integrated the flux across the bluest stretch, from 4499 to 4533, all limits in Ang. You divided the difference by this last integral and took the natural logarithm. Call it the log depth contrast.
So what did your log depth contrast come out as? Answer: -0.079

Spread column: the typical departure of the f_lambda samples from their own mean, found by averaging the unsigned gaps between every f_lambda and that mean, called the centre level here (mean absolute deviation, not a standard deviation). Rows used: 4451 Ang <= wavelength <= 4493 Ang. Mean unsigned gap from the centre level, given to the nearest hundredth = 0.85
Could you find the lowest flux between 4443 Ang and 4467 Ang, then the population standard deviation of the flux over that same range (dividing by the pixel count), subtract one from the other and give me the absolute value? 9.1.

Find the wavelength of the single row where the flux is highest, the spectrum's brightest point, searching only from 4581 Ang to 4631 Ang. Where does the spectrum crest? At 4598 Ang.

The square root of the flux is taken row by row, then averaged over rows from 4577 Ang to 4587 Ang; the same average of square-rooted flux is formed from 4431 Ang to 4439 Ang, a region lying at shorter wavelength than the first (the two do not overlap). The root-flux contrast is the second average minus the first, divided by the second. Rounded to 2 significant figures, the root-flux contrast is -0.019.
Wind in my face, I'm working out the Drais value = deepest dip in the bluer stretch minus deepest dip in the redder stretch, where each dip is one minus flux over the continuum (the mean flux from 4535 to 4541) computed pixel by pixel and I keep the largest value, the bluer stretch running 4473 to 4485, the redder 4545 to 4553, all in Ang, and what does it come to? -0.17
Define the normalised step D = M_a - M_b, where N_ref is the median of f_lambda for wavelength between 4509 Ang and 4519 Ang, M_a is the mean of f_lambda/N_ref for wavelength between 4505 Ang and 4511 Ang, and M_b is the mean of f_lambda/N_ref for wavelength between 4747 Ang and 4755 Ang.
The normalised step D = 0.072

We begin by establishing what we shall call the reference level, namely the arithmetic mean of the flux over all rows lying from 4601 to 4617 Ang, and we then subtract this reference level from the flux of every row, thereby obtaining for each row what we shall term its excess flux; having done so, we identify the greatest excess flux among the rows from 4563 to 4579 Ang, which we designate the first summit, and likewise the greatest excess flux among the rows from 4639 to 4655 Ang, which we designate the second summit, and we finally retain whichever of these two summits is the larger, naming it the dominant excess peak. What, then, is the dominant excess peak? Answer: 0.74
